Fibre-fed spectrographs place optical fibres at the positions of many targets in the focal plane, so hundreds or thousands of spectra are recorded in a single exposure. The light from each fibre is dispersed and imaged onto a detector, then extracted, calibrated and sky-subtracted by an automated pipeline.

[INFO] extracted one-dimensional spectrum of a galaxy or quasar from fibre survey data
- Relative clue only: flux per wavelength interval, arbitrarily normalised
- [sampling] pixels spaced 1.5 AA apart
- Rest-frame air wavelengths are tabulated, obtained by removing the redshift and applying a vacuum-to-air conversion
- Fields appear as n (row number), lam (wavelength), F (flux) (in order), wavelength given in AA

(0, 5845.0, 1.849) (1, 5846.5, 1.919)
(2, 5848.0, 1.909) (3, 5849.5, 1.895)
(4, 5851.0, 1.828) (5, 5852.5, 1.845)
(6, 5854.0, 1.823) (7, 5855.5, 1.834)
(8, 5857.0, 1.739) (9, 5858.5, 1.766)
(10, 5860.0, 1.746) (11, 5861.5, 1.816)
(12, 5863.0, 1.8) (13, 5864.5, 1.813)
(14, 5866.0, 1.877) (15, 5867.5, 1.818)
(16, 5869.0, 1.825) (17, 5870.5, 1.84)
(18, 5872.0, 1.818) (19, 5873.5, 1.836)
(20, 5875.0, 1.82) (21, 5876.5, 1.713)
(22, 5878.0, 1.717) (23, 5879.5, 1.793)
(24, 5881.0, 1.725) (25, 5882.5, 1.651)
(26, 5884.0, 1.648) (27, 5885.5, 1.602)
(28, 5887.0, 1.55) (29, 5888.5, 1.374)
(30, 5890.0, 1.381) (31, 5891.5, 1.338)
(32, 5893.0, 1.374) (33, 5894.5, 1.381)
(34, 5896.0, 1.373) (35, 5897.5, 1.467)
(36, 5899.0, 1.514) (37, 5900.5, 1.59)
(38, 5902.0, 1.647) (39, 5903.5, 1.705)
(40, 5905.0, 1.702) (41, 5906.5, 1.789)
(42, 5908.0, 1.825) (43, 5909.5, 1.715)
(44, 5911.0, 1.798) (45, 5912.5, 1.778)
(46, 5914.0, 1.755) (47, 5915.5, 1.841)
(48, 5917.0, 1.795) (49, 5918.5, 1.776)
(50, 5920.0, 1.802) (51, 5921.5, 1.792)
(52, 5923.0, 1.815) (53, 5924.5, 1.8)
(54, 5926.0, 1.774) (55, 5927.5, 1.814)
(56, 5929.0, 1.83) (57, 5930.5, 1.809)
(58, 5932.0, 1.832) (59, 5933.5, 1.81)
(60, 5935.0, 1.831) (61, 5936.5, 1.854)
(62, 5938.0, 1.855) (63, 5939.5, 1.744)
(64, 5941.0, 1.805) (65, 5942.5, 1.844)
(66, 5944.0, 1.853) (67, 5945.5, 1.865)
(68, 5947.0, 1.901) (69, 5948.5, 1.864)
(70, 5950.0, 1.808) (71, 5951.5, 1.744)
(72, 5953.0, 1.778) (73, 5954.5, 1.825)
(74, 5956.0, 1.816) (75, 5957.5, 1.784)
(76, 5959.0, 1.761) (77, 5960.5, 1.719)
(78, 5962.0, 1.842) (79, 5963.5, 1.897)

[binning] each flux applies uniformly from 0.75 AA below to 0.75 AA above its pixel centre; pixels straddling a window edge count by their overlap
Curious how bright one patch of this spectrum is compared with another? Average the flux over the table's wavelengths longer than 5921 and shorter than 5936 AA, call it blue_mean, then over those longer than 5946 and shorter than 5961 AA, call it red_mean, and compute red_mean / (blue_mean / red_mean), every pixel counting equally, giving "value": 1.8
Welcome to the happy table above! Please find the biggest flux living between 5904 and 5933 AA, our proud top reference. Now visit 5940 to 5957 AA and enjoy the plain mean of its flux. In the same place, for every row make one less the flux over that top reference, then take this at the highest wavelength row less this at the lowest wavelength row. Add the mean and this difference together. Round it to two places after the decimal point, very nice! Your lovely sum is 1.82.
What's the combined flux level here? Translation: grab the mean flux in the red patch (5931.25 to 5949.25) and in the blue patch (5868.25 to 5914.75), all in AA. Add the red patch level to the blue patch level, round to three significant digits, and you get 3.48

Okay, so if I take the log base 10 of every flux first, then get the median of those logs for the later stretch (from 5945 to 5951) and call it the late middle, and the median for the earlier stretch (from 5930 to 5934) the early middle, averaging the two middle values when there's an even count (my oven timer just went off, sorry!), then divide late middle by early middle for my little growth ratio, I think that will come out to 1.05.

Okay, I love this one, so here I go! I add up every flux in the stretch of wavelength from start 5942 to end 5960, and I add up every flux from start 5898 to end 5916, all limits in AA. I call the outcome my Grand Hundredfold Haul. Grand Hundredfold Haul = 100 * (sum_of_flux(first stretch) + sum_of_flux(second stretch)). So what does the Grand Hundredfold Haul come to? 4250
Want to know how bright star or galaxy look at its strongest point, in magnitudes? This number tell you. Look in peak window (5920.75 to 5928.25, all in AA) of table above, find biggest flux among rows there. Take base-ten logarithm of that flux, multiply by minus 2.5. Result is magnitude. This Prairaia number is -0.647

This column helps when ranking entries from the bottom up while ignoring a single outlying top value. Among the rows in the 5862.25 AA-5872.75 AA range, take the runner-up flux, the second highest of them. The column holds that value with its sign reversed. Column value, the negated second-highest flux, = -1.84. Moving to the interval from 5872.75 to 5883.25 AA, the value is -1.82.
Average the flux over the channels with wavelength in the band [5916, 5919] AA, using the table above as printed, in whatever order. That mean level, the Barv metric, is 1.79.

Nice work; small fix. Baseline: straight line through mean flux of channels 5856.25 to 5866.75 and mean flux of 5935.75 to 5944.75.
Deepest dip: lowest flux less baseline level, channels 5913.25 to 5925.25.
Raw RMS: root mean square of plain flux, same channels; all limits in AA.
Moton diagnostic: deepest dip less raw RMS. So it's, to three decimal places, -1.857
